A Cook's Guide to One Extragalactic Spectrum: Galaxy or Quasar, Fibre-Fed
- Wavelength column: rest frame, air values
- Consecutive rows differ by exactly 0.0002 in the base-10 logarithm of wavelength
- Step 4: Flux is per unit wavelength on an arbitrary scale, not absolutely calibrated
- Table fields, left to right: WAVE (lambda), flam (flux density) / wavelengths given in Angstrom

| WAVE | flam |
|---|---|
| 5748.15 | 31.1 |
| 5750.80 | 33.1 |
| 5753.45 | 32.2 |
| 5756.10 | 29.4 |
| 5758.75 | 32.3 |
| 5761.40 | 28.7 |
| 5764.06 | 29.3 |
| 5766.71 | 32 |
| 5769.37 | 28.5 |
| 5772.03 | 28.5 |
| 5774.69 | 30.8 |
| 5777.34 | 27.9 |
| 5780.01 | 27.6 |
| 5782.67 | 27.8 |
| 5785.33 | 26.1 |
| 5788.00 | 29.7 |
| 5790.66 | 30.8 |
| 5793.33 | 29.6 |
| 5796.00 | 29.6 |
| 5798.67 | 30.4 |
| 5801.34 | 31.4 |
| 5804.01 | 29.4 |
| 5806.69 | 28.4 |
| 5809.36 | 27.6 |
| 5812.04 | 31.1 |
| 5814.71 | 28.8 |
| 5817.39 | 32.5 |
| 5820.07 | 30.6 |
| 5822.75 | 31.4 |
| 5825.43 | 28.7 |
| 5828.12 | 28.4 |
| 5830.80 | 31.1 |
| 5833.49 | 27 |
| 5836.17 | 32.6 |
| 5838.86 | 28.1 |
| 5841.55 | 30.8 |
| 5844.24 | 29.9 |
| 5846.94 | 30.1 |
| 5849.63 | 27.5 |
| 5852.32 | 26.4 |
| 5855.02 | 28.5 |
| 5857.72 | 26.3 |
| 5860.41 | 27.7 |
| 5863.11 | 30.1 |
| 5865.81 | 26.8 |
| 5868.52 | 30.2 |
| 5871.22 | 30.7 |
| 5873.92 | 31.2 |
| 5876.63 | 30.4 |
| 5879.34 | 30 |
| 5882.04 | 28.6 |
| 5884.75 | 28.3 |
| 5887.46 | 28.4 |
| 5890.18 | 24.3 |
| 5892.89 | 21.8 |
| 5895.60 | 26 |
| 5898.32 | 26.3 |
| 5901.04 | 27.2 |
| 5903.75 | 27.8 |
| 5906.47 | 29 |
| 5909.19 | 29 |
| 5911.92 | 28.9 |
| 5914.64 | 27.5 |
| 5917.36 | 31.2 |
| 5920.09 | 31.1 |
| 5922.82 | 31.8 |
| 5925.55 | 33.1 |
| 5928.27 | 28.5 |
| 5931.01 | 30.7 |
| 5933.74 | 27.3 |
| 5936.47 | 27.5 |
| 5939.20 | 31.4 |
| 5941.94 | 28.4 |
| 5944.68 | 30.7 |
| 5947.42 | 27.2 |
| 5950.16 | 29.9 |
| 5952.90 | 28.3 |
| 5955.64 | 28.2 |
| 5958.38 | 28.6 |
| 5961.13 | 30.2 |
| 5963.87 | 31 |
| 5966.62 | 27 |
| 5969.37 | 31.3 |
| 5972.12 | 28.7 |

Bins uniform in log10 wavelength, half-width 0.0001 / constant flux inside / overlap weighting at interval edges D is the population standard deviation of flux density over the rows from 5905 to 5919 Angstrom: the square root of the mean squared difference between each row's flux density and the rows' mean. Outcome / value 1.2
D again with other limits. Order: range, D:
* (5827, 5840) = 2.1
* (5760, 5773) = 1.3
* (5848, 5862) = 0.8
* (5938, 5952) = 1.5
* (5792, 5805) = 0.7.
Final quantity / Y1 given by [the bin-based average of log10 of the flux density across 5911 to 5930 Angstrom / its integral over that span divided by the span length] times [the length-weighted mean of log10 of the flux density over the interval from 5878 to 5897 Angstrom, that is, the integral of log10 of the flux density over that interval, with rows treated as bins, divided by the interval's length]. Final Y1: 2.11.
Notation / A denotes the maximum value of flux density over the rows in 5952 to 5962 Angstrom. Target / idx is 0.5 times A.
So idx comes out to 15.1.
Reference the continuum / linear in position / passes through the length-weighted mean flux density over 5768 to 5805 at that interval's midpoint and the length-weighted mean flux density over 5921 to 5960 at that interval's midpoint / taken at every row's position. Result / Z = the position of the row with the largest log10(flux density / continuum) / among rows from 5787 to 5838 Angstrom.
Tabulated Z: 5836.17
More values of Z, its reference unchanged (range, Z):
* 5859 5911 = 5873.92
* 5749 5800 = 5750.80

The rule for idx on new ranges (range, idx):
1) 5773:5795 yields 15.4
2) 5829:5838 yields 16.3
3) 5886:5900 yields 14.2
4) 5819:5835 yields 15.7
